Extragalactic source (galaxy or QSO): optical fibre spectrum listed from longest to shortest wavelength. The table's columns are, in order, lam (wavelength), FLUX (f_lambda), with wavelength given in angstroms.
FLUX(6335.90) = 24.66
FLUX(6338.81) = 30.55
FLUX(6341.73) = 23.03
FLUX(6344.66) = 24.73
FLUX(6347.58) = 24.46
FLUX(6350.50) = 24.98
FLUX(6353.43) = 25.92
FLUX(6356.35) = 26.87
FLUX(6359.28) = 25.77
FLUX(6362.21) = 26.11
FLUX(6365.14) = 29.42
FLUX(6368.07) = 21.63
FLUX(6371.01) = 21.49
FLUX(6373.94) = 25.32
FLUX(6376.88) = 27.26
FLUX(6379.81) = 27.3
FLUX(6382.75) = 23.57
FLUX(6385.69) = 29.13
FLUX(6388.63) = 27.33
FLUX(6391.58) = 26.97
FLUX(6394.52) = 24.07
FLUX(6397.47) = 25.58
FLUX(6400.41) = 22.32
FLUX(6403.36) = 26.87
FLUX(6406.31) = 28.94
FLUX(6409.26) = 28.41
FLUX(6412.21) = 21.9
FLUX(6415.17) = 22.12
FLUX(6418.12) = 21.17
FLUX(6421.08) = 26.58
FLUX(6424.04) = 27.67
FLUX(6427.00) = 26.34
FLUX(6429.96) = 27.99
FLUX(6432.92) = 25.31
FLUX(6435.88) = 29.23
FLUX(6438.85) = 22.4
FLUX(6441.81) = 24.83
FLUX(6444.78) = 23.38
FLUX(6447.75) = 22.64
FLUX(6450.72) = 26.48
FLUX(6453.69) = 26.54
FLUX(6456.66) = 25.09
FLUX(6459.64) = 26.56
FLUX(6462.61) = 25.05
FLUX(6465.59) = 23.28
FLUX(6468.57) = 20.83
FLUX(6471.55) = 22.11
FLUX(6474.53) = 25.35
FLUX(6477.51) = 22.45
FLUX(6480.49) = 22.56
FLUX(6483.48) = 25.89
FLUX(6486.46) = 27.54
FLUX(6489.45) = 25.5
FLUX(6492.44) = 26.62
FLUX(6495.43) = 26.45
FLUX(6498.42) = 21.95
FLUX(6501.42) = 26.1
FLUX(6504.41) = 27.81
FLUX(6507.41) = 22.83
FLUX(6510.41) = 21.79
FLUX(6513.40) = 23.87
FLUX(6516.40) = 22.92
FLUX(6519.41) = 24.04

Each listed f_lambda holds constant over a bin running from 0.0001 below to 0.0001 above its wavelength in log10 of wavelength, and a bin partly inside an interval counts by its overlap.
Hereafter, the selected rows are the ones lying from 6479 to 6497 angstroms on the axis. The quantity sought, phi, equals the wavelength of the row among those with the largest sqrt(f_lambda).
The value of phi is 6486.46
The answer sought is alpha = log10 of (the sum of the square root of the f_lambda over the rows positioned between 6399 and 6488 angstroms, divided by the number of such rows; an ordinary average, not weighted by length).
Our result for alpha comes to 0.698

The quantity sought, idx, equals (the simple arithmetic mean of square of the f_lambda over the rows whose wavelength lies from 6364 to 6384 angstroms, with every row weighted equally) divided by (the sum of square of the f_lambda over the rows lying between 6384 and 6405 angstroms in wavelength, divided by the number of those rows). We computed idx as 0.94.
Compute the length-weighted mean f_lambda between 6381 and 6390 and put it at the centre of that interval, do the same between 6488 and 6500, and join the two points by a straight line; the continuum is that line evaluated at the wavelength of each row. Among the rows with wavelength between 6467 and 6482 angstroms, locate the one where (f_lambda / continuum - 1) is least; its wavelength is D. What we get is 6468.57 angstroms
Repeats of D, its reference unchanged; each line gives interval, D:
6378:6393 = 6382.75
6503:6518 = 6510.41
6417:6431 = 6418.12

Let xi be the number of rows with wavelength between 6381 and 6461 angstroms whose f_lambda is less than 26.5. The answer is 15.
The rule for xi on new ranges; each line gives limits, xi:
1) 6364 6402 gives 7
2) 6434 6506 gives 18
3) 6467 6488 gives 6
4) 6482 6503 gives 5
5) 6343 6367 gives 6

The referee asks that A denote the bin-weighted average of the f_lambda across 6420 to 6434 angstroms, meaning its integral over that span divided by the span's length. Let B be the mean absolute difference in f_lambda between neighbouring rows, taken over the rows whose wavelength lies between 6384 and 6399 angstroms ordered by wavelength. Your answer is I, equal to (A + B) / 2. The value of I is 14.2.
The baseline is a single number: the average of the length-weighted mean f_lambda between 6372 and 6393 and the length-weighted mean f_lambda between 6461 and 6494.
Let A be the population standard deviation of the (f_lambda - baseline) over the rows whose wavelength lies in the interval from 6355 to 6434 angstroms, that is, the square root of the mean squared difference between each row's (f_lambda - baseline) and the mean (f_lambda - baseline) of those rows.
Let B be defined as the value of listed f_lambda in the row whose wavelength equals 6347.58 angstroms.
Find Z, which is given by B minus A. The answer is 22.0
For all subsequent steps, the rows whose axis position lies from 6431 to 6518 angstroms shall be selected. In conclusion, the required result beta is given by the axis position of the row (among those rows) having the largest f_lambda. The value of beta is 6435.88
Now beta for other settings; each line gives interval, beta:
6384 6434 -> 6385.69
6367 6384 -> 6379.81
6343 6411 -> 6365.14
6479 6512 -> 6504.41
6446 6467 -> 6459.64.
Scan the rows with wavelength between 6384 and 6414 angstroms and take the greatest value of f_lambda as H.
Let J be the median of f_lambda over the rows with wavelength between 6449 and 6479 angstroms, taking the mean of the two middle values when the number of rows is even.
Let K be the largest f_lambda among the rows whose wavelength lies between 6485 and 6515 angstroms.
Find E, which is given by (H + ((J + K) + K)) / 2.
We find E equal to 54.9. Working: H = 29.13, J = 25.1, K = 27.81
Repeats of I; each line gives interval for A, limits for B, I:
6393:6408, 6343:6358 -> 13.1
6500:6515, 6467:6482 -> 13.2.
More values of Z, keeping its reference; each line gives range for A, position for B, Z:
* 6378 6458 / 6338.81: 28.2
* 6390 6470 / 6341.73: 20.6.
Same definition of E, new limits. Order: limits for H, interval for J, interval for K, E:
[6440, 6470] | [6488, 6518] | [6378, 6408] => 54.8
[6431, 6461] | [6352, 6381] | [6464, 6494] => 55.2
